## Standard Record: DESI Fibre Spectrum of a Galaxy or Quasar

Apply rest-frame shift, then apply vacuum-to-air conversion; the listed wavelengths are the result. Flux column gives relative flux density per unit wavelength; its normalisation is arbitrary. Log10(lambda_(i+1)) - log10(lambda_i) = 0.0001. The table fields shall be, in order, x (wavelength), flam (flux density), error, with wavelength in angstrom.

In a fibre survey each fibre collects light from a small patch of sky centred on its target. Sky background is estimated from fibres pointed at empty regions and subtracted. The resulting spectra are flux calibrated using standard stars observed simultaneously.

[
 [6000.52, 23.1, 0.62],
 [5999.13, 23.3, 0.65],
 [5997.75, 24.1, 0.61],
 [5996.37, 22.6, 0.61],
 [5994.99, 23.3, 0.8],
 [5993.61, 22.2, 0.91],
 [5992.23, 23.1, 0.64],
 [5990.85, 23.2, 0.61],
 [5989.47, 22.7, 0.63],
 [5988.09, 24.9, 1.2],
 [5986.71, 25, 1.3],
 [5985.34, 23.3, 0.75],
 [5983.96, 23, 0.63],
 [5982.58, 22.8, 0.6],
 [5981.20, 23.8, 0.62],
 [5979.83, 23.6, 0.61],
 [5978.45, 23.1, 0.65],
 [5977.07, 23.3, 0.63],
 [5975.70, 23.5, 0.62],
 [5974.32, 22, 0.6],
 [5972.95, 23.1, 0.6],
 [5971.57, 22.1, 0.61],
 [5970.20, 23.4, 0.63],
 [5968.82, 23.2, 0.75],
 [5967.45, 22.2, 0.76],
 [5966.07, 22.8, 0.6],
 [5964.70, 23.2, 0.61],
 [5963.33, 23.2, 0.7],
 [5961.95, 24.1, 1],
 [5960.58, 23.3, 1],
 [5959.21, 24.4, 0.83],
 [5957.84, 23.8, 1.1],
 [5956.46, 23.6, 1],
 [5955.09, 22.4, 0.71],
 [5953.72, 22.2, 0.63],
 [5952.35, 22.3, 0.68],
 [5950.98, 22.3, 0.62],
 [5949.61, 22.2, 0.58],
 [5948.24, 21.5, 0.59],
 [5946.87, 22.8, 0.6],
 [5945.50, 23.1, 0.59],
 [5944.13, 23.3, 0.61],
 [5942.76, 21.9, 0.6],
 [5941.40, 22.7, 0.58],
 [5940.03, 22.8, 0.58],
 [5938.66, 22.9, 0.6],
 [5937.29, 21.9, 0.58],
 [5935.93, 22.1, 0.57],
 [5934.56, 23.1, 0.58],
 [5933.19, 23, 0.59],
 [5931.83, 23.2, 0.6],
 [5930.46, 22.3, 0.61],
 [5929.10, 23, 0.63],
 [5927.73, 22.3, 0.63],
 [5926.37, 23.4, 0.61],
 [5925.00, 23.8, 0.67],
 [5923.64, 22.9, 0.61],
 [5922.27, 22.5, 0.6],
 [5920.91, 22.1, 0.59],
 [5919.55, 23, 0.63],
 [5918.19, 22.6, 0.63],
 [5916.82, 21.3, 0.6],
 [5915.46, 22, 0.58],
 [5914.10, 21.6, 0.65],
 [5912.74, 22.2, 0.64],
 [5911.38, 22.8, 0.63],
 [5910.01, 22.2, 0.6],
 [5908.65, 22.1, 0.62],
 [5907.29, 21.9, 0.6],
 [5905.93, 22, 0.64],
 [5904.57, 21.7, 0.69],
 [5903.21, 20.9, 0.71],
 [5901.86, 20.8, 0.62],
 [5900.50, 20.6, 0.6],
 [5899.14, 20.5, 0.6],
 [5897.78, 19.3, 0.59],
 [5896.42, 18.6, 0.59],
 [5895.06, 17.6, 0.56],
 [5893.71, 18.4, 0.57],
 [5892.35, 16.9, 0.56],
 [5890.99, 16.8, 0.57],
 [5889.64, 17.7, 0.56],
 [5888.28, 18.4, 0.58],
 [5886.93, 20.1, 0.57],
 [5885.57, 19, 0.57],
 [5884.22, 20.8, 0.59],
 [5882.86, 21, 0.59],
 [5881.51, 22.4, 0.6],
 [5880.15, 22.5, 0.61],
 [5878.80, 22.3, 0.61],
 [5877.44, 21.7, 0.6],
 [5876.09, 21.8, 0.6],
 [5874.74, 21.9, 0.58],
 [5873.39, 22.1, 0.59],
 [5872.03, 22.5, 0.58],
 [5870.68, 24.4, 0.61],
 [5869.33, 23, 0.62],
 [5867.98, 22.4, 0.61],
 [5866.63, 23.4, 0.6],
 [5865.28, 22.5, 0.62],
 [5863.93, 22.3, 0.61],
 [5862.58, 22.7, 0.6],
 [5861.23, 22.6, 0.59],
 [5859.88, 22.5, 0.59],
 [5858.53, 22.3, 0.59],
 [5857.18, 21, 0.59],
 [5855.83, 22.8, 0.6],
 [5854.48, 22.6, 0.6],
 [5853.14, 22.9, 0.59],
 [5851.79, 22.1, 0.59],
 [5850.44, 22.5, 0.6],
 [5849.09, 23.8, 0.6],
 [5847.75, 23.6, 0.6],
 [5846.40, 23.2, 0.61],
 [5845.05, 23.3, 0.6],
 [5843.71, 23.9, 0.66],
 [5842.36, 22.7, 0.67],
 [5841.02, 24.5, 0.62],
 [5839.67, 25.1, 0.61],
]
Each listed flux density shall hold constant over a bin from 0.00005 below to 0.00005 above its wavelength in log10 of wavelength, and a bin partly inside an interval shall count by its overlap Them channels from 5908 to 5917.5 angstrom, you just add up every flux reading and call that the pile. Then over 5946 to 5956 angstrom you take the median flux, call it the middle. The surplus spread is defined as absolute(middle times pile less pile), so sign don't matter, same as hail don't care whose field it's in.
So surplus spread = 3284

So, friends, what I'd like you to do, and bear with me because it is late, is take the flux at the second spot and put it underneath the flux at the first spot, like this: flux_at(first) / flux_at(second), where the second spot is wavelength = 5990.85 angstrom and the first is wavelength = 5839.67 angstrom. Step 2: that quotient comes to 1.08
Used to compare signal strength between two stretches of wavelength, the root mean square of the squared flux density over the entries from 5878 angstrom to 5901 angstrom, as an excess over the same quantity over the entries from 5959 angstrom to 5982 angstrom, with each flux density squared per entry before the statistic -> -146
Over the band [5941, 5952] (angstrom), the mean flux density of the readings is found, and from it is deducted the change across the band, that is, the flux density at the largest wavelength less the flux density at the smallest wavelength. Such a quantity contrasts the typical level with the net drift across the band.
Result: 22.9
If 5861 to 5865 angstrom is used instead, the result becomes 22.8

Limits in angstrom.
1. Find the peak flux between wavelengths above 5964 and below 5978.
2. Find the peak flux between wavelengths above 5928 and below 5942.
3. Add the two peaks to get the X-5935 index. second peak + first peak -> 46.7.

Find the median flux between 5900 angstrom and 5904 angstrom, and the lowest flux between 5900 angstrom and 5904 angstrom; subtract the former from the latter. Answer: -0.2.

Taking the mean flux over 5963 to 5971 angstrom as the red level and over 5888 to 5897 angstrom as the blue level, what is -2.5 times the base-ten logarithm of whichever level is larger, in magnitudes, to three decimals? -3.404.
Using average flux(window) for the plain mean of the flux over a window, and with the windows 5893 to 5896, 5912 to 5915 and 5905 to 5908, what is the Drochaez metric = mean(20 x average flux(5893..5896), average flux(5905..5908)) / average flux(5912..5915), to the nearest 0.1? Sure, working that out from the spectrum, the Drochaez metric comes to 8.7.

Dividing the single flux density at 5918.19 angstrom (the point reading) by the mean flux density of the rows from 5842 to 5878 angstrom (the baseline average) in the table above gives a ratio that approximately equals 1.00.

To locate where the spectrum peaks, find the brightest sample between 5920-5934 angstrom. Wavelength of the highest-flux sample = 5925.00 angstrom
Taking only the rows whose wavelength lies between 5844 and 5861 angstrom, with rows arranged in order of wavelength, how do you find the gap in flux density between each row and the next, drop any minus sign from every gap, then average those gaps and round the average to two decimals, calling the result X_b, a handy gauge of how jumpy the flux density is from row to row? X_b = 0.64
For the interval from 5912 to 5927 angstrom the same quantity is 0.64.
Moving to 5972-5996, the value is 0.74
